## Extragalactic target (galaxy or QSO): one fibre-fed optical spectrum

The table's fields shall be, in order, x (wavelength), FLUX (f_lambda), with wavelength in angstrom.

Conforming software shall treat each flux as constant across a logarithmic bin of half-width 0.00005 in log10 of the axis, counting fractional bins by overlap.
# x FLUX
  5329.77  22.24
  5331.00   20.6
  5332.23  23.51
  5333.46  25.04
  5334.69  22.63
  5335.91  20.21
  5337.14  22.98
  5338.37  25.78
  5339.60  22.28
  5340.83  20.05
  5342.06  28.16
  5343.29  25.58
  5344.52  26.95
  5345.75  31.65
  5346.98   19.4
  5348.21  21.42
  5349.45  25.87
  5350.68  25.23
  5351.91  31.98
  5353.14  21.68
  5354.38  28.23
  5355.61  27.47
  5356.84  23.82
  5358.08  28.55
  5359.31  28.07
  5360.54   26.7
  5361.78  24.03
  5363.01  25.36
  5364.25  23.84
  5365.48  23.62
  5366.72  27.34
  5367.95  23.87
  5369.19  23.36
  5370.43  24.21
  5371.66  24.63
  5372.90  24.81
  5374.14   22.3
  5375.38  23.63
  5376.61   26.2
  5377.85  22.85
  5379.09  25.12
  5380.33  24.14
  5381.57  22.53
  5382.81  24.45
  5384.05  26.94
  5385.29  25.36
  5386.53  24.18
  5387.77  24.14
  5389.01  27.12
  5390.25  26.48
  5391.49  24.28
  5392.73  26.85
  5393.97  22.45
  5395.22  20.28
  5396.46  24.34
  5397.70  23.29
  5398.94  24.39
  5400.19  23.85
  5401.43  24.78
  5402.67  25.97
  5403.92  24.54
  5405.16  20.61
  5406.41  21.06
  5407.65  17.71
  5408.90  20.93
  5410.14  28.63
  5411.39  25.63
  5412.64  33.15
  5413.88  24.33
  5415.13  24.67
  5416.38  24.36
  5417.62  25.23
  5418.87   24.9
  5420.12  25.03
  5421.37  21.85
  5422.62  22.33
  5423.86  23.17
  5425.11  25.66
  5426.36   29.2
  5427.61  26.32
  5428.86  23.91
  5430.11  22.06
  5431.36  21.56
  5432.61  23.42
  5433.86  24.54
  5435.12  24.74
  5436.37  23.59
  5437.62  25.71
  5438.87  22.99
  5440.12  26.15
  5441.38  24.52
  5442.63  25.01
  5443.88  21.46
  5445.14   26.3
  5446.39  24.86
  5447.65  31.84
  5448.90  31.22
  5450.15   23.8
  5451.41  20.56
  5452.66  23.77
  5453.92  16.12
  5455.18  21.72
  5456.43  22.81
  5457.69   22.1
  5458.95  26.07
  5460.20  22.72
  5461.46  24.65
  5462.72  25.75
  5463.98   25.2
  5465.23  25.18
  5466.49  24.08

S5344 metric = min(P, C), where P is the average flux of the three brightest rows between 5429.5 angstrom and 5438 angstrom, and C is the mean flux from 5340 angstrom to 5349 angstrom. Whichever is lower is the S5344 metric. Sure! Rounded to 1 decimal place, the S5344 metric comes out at 24.7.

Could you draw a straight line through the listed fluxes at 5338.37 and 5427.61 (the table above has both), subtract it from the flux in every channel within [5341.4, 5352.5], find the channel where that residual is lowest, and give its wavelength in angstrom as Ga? 5346.98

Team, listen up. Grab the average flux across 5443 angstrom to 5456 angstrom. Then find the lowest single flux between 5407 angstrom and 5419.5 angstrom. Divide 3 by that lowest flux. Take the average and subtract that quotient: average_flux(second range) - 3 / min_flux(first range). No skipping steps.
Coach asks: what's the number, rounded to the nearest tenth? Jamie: 24.0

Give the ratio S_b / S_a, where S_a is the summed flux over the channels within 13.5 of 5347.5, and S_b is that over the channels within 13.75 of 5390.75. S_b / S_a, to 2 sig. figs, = 0.97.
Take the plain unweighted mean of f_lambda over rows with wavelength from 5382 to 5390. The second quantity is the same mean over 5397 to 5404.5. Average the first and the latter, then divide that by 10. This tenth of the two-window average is 2.49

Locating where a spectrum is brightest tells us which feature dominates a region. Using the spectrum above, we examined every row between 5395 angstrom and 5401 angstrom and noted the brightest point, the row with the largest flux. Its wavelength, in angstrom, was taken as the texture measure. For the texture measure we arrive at 5398.94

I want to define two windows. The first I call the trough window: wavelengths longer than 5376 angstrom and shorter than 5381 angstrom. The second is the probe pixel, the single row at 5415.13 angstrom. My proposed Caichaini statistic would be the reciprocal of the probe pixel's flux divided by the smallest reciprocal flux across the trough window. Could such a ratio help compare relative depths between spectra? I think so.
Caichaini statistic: 1.06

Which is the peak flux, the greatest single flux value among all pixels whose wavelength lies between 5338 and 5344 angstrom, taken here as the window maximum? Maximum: 28.16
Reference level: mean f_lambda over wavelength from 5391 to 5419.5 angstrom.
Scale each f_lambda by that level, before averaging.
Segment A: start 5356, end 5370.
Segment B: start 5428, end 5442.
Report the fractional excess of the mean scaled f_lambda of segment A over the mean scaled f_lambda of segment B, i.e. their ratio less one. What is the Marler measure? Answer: 0.06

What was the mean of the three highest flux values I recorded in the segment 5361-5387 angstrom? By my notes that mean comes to 26.8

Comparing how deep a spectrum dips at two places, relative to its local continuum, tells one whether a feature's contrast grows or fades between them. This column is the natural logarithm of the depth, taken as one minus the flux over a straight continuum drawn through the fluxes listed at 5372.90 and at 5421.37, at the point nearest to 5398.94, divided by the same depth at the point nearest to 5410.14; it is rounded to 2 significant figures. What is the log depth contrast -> -1.7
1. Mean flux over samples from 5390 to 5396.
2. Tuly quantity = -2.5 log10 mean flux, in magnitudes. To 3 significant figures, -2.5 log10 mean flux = -3.45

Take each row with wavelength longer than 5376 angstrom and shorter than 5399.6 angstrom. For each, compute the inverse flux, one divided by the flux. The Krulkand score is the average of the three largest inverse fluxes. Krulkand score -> 0.0461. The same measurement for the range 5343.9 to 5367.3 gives 0.0481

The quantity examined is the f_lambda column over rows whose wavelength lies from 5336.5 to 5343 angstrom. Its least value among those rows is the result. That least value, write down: 20.05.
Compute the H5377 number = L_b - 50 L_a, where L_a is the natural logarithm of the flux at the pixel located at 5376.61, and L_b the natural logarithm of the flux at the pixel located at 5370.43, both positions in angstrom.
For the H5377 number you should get -160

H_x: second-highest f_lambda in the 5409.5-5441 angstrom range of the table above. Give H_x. 29.2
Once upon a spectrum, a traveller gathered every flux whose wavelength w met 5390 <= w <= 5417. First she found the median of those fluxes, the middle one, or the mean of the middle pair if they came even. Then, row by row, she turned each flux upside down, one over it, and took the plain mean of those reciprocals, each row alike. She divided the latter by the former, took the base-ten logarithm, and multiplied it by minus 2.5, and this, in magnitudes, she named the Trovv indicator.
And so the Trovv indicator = 6.91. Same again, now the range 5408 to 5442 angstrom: 6.95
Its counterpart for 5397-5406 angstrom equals 6.91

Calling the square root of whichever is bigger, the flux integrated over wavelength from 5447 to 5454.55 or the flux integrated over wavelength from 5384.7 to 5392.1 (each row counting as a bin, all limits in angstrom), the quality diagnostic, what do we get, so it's 13.7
